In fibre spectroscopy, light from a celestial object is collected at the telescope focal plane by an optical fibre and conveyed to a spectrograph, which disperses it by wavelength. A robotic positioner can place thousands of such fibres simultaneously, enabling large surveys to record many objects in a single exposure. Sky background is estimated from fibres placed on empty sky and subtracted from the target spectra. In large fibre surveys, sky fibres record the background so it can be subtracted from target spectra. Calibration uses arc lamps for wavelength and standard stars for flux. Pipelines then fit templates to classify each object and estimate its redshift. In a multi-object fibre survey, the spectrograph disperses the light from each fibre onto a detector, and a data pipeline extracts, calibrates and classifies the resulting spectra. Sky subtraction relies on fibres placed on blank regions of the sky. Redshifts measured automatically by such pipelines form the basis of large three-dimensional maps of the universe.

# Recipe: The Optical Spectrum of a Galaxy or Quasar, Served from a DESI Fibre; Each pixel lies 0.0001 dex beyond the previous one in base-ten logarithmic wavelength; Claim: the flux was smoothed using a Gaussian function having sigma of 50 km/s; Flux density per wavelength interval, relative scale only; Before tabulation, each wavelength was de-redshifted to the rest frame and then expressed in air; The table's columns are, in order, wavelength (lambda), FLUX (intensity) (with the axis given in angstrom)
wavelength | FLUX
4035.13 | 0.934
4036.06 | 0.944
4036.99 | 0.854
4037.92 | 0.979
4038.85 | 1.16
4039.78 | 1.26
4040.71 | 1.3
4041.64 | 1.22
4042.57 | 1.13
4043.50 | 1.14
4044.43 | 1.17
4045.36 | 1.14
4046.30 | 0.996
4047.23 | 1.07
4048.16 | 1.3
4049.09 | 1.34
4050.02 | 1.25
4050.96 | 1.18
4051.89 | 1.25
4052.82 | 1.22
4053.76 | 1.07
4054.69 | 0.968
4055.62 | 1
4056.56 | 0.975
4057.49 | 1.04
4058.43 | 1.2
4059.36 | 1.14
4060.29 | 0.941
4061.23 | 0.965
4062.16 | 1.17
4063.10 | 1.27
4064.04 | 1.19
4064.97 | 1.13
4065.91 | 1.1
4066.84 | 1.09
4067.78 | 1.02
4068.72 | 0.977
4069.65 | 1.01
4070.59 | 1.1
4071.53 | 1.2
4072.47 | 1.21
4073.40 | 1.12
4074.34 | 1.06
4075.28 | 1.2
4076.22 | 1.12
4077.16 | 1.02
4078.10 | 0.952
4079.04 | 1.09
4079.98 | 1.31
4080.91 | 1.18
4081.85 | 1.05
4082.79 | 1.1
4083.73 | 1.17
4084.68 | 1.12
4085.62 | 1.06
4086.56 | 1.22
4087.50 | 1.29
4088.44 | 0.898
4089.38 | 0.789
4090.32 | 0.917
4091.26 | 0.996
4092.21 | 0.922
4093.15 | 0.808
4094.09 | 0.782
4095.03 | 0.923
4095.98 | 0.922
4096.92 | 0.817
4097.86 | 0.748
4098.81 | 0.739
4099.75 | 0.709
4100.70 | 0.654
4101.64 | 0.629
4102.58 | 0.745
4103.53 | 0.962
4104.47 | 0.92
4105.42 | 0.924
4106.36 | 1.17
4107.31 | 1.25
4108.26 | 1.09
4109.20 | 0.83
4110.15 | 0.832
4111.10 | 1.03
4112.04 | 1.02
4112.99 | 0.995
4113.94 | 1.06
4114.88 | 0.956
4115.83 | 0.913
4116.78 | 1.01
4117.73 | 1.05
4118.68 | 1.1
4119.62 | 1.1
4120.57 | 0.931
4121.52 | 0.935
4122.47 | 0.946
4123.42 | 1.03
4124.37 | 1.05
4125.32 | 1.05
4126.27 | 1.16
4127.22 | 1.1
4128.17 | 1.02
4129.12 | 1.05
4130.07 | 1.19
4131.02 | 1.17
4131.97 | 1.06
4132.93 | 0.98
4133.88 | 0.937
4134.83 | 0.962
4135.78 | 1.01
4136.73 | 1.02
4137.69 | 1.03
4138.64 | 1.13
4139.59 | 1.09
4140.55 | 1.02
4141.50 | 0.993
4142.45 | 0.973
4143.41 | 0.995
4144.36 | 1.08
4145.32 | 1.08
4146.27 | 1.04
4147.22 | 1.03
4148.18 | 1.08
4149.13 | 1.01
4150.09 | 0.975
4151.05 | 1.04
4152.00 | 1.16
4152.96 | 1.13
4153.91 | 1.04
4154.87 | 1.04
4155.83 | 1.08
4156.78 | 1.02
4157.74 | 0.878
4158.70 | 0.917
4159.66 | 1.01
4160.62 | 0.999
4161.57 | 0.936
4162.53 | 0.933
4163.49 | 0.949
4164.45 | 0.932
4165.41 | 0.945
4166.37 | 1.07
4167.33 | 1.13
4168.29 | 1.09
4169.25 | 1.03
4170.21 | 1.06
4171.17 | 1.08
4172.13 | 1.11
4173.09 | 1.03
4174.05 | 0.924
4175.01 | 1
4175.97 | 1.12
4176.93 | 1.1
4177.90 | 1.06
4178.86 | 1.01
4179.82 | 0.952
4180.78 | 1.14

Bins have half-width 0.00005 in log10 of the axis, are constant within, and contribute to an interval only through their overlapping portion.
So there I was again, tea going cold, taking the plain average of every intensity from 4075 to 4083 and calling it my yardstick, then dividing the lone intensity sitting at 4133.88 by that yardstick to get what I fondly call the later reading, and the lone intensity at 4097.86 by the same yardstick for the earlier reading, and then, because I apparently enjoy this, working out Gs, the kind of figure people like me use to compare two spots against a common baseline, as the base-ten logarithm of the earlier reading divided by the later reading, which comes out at -0.098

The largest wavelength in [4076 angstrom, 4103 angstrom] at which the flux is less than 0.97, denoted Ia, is 4102.58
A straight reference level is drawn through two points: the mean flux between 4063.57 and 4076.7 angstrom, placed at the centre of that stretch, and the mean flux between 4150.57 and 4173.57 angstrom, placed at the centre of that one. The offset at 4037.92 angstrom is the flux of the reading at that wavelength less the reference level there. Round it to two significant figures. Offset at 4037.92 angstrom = -0.16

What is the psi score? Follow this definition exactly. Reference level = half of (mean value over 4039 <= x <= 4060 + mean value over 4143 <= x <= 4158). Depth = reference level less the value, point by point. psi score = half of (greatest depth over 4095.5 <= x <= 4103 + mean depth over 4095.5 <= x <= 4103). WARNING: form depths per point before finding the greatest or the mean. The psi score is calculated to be 0.41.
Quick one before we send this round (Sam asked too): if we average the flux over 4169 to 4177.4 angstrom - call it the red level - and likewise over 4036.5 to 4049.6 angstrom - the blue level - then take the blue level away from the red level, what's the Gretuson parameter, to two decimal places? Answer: -0.10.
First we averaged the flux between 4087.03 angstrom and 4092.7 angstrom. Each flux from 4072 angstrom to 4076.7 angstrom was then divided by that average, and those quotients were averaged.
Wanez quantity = 1.18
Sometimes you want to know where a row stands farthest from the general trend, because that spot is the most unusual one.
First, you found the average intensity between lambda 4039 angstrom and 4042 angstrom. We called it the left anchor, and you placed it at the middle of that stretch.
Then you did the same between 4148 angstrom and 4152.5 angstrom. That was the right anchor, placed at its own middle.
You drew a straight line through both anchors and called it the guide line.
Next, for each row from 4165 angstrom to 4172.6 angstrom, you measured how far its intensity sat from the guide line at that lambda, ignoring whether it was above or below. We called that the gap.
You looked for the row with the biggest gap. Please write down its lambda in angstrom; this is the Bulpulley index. 4167.33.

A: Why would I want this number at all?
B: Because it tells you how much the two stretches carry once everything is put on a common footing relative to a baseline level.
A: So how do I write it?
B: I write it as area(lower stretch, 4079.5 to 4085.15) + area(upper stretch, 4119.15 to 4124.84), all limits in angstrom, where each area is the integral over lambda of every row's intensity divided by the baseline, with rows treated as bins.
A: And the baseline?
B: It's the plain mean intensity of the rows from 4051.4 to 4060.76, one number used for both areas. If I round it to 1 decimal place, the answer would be 11.3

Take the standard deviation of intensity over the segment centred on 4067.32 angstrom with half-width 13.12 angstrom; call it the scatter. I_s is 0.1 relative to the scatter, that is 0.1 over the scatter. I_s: 1.0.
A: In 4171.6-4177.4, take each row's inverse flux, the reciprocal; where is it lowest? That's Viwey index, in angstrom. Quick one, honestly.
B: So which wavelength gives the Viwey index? 4175.97 angstrom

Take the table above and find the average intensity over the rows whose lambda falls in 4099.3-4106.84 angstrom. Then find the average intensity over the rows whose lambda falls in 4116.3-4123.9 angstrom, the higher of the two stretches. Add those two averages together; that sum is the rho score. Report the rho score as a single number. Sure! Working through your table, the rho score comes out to 1.85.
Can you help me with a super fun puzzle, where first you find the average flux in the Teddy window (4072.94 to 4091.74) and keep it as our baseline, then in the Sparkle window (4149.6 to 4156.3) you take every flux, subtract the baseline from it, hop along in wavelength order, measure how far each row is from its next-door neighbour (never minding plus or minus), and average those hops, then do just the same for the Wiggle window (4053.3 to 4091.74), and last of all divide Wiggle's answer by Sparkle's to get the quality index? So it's 1.66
